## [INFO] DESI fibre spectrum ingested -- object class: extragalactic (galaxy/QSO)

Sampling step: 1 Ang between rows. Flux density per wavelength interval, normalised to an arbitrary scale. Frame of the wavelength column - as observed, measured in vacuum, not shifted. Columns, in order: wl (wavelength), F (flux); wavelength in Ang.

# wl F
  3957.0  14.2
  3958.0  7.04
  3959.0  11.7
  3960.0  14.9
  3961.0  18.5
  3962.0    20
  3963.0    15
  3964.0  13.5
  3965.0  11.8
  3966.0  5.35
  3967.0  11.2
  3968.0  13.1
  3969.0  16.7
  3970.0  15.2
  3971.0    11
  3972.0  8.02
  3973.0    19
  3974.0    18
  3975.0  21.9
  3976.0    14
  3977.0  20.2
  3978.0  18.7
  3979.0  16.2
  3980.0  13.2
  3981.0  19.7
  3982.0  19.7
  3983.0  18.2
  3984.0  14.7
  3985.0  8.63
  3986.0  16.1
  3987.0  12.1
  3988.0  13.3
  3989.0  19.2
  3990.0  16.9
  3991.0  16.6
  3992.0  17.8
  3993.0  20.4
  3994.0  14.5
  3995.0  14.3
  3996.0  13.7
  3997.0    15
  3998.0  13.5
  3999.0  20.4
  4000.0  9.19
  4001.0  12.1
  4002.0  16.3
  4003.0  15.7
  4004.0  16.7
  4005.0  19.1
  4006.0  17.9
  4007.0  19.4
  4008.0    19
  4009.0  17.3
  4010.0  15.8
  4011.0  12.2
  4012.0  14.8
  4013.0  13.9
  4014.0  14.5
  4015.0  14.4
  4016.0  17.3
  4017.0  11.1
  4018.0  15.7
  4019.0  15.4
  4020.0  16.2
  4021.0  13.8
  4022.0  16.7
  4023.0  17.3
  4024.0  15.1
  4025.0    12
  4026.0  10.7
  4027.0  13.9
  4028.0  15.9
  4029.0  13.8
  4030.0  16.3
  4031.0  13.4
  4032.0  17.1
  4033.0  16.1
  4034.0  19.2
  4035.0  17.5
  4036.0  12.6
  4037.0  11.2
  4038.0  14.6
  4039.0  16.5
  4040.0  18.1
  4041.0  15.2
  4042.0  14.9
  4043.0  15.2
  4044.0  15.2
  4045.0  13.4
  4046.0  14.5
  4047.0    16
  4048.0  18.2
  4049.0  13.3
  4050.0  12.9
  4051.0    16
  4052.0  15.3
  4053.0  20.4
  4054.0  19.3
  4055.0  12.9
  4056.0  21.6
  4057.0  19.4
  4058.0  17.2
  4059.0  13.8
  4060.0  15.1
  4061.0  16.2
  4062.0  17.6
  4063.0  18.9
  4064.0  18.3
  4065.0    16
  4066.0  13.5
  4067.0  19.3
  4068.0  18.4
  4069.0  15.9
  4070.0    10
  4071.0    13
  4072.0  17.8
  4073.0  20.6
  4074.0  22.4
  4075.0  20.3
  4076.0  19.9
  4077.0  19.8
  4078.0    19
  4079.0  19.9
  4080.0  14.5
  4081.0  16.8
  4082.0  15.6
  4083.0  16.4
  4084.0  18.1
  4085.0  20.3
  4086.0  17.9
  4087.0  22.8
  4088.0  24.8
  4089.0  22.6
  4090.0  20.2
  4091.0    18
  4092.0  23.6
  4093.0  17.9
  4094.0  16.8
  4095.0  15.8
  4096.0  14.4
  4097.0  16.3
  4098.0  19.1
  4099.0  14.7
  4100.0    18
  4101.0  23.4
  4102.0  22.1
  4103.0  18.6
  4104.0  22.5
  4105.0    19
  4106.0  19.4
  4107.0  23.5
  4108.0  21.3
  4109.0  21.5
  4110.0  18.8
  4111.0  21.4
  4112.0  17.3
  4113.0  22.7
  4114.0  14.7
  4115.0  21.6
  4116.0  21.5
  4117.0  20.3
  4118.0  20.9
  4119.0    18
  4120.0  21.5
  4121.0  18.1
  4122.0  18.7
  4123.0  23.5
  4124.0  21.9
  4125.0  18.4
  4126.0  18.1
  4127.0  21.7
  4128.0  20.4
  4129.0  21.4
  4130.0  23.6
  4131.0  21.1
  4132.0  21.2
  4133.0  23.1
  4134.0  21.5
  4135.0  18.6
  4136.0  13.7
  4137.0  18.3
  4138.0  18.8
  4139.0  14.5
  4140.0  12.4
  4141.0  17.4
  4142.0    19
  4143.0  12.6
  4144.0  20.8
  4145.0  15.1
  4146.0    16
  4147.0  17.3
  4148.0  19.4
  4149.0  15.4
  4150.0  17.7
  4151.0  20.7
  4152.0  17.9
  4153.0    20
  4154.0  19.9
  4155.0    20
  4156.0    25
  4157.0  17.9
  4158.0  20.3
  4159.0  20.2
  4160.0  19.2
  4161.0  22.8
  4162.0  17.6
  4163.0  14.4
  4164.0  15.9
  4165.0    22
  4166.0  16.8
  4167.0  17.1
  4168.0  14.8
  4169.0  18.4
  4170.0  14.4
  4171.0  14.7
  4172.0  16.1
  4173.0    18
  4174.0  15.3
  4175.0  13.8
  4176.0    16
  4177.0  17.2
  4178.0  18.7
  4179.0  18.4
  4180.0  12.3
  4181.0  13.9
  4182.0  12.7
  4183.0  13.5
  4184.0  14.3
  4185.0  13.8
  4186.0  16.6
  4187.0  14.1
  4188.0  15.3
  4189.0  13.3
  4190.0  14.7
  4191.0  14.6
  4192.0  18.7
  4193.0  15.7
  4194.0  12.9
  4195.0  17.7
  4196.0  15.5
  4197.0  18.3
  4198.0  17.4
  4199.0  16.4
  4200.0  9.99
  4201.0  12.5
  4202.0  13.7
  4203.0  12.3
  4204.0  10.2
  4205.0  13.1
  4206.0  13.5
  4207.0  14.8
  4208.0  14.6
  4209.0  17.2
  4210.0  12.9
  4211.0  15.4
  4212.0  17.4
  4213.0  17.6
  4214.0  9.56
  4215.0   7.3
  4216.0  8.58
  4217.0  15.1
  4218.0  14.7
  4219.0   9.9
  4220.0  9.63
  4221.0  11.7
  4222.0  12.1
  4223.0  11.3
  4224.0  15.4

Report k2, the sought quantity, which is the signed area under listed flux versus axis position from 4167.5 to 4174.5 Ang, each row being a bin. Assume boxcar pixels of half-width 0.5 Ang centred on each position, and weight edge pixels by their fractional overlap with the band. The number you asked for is 112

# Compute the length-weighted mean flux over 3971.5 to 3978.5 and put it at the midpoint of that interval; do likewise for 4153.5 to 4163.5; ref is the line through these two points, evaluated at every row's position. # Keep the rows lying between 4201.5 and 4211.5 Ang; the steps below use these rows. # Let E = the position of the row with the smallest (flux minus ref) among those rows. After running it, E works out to 4204.0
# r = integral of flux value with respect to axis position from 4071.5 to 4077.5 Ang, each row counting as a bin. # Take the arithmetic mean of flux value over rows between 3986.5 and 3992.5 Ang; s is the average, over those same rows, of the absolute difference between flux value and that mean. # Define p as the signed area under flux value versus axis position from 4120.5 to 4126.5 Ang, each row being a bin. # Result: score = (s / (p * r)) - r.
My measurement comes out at -121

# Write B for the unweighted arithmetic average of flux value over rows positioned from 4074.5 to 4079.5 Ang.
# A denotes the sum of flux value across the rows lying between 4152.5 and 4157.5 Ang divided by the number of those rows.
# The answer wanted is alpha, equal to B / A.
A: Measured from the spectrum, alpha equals 1.0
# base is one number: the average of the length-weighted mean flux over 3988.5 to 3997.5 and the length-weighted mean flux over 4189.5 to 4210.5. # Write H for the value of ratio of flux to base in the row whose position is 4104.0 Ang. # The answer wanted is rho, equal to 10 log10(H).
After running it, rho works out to 1.6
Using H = 1.4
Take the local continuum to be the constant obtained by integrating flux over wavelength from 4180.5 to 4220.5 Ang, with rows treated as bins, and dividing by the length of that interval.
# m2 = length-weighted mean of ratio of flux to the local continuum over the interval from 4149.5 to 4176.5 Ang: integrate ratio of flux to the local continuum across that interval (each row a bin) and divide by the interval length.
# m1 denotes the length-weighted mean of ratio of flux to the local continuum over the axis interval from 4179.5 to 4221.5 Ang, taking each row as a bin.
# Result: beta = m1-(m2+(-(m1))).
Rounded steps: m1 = 0.99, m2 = 1.3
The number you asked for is 0.7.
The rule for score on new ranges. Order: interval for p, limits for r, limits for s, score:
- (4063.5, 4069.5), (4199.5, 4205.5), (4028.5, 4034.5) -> -72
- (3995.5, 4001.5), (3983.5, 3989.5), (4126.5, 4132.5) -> -84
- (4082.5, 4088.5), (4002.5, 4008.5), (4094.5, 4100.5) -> -108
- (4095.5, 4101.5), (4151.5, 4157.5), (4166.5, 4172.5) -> -121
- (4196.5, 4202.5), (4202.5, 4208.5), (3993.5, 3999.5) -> -78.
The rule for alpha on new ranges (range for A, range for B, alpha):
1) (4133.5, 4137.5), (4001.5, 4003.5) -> 0.9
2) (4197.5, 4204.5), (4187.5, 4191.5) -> 1.1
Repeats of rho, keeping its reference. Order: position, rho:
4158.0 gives 1.2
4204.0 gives -1.8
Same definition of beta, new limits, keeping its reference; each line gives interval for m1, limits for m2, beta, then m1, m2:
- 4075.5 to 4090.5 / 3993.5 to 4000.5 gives 1.7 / 1.38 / 1.0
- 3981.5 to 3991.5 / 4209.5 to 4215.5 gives 1.3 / 1.11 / 1.0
